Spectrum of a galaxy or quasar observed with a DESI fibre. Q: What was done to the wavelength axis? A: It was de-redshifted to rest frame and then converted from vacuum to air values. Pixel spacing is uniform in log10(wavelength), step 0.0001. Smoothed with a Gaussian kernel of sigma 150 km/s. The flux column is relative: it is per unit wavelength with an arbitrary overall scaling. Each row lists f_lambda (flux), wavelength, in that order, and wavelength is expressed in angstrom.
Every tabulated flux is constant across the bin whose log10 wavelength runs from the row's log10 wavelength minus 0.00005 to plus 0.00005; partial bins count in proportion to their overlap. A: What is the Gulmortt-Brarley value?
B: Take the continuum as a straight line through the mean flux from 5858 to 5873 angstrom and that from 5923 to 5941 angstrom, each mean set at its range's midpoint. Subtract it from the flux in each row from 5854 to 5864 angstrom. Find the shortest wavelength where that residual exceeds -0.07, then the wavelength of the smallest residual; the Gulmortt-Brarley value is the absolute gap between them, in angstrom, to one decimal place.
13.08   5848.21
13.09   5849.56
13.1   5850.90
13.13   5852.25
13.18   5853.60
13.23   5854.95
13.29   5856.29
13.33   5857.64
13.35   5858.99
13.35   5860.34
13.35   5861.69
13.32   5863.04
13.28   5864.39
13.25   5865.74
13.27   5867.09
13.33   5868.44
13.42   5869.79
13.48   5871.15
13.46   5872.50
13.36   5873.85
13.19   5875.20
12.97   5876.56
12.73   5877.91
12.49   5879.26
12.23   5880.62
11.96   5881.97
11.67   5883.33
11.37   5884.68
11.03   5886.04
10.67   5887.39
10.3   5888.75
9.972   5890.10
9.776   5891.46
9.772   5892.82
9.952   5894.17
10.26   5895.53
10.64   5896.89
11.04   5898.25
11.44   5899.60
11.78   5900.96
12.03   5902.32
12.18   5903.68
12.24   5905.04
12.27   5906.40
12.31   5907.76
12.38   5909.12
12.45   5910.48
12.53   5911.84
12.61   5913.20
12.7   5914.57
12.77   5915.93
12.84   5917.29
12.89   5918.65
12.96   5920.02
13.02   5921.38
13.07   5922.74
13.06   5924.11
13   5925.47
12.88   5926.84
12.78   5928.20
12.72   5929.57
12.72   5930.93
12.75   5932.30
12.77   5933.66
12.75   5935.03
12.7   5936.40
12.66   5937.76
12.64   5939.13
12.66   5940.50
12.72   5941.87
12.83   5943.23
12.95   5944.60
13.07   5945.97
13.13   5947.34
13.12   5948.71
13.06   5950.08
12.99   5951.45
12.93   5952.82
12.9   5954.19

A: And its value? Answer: 4.0 angstrom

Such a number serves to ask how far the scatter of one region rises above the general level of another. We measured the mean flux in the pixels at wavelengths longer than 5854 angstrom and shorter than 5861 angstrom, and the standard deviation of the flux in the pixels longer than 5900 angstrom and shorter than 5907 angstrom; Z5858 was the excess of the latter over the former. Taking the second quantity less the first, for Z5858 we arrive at -13.1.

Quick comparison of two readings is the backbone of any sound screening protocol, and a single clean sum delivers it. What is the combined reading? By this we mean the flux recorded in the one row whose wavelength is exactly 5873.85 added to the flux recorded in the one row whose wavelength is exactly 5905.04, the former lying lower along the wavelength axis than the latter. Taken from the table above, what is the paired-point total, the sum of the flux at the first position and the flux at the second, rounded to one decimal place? 25.6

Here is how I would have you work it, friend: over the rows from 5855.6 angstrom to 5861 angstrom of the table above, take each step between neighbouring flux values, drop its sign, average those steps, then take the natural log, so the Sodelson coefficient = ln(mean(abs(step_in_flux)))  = -3.9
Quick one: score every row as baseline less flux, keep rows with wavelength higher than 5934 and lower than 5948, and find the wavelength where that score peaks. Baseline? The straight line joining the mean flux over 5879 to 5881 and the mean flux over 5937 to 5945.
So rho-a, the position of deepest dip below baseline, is 5939.13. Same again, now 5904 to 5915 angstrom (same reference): 5905.04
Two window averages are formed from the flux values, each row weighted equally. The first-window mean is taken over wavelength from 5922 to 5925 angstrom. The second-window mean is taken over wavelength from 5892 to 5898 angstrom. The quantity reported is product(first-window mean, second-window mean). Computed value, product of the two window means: 133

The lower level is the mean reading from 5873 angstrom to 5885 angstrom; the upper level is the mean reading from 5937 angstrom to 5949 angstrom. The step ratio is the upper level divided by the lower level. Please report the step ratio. 1.03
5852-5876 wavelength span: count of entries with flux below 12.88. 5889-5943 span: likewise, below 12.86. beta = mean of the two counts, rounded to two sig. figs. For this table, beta 16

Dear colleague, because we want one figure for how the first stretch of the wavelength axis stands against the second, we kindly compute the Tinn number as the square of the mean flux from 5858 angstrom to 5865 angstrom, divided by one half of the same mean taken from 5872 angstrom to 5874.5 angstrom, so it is 26.5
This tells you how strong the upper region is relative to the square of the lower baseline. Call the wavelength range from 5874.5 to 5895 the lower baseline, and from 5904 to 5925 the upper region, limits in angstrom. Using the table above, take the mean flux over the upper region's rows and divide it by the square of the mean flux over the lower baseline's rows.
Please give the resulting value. 0.099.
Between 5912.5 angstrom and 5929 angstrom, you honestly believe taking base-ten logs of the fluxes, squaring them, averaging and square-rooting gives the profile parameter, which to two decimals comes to 1.11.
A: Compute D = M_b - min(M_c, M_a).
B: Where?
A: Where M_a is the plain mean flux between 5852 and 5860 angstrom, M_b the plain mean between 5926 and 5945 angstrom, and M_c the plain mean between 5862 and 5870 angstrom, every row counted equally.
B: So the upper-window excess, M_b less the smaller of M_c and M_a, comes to -0.5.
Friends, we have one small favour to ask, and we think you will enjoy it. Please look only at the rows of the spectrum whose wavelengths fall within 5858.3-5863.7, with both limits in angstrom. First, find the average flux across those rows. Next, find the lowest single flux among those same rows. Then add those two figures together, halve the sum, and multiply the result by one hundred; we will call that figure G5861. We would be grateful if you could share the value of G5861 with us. 1333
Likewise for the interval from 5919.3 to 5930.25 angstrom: 1283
